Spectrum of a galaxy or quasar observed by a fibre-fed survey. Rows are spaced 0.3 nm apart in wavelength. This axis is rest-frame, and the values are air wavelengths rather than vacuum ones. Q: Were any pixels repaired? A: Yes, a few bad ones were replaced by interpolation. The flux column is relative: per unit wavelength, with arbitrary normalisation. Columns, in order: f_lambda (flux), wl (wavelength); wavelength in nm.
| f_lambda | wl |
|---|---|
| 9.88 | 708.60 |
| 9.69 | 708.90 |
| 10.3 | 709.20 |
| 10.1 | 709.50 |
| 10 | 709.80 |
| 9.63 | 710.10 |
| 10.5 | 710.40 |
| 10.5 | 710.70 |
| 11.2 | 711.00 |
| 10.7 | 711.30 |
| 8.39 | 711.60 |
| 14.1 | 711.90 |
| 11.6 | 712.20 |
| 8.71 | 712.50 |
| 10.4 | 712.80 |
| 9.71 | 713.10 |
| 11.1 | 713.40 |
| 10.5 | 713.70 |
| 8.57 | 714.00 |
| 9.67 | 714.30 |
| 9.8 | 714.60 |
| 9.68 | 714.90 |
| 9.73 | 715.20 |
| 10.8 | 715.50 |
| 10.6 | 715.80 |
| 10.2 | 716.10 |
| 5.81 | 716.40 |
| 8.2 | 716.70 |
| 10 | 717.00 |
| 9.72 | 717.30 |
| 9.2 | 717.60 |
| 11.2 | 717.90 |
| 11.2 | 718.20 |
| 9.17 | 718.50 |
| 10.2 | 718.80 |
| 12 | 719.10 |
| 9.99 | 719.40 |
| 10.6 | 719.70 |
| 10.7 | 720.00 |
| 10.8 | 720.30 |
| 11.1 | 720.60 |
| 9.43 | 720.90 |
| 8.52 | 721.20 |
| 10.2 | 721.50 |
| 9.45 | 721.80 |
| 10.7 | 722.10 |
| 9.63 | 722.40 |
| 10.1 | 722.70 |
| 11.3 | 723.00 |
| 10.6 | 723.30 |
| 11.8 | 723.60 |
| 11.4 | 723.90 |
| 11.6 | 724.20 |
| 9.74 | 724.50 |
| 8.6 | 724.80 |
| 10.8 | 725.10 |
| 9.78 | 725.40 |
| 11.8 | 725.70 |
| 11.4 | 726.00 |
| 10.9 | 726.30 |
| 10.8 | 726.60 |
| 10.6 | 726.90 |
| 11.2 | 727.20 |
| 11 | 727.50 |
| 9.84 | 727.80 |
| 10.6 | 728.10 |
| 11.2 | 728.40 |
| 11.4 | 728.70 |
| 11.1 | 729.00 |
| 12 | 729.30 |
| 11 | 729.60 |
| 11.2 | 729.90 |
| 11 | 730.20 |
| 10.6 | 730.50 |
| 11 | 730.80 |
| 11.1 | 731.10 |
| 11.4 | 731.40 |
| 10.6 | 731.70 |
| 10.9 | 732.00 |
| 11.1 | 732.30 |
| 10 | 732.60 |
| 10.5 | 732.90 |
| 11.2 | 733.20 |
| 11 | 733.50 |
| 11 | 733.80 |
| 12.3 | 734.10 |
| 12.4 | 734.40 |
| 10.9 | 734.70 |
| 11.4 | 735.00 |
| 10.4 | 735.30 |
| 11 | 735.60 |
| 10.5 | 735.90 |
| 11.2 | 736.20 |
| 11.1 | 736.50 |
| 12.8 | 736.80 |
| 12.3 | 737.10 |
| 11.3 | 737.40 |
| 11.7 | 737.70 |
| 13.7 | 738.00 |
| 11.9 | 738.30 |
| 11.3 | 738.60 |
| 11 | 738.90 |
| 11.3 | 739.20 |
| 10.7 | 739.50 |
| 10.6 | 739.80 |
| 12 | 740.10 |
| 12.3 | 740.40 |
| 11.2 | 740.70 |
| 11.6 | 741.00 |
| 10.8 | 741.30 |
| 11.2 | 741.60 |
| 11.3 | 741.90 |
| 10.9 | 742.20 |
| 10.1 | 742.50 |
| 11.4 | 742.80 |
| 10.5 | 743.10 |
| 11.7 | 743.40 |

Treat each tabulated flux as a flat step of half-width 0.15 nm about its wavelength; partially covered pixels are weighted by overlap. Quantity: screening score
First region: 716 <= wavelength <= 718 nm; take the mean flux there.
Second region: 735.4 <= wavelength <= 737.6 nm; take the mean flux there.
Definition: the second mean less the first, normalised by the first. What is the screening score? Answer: 0.25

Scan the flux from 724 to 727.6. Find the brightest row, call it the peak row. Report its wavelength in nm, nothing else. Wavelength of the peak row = 725.70 nm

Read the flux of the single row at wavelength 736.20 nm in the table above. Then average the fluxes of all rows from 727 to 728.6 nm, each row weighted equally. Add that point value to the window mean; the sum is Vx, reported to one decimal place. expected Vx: 22.0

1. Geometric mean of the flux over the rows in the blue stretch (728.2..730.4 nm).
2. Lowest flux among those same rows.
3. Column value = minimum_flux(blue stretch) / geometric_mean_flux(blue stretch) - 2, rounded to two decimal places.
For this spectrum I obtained -1.02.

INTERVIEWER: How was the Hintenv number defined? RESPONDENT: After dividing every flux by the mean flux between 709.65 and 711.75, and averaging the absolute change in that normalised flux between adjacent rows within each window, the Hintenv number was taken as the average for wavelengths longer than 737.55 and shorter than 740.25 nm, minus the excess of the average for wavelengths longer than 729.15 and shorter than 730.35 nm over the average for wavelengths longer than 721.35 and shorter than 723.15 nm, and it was 0.14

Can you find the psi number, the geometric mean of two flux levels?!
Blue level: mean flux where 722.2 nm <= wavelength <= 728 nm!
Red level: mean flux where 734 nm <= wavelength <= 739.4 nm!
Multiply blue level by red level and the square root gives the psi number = 11.1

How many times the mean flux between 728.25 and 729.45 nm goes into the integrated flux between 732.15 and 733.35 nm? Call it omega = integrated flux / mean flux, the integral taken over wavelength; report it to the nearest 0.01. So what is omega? 1.12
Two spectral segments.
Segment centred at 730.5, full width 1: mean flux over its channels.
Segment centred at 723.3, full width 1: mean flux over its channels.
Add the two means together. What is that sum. 22.1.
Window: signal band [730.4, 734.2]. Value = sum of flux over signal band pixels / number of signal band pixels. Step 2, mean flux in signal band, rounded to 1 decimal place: 11.0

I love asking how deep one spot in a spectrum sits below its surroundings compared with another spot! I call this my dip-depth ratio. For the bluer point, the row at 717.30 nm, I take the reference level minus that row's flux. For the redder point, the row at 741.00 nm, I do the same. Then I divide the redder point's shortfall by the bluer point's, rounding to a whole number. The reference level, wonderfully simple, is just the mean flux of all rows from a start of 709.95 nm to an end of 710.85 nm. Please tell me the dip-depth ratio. -3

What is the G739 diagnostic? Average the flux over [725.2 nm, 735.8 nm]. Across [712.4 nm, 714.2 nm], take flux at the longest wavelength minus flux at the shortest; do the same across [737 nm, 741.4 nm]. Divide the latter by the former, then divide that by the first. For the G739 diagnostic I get 0.97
